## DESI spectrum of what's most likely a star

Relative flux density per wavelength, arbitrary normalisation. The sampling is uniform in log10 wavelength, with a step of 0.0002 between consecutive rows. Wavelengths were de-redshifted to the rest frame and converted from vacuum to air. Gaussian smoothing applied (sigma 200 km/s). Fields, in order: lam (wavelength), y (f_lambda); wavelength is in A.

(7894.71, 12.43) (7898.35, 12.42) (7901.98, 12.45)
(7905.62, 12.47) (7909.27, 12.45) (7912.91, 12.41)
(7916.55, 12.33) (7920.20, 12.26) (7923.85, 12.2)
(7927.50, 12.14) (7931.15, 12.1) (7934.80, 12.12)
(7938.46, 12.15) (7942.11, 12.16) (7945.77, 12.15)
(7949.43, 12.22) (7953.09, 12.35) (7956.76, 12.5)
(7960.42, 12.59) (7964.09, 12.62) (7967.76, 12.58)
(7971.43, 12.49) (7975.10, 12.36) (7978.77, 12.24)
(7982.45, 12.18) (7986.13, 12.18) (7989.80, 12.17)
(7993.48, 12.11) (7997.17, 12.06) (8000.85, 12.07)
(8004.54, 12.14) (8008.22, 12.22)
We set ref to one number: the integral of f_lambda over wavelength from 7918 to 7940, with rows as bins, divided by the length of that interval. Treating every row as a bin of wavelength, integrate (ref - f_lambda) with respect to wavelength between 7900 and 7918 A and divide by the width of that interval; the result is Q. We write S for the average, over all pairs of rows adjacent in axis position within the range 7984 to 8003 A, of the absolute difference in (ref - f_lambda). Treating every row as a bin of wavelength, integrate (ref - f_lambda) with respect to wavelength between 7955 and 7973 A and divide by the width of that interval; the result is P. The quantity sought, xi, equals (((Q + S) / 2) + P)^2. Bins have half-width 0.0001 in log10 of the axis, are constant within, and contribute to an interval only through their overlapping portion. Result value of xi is 0.261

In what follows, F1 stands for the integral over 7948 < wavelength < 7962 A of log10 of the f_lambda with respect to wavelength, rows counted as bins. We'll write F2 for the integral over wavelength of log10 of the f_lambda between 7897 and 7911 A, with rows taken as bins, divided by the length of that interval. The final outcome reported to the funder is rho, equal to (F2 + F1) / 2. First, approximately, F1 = 15.3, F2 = 1.10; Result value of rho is 8.21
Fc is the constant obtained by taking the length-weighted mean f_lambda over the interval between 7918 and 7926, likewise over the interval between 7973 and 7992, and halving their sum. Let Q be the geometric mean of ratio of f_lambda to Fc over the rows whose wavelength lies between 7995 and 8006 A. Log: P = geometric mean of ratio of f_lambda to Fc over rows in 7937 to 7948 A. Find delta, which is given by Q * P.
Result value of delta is 0.983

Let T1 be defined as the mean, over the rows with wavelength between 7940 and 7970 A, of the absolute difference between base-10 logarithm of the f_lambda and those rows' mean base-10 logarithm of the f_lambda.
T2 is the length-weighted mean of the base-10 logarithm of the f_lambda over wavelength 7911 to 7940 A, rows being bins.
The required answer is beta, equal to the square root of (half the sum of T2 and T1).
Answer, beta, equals 0.739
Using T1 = 0.0062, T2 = 1.09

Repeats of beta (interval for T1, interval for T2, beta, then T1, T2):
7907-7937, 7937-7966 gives 0.740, 0.0039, 1.09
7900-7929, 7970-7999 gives 0.738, 0.0037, 1.09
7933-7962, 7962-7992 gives 0.741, 0.0053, 1.09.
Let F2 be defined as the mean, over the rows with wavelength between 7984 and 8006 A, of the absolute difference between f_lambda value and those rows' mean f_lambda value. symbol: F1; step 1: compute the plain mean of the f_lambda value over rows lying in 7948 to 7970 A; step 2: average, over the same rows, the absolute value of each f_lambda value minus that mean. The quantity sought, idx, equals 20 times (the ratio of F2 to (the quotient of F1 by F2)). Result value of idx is 0.3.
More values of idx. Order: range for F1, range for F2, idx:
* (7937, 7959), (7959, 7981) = 2.5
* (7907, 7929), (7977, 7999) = 0.5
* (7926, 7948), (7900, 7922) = 5.0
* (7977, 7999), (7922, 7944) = 0.3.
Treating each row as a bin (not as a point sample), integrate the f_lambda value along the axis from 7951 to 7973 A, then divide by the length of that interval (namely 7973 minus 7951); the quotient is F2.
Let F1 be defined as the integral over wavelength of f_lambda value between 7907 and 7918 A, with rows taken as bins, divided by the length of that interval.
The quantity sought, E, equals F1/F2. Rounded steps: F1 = 12.4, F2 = 12.52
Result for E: 0.991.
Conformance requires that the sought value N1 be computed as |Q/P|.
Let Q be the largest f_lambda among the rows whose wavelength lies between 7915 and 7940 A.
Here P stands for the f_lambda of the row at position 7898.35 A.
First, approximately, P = 12.42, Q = 12.33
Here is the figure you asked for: 0.99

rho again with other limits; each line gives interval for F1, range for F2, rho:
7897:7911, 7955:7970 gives 8.22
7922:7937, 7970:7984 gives 8.68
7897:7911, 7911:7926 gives 8.21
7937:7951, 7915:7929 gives 8.14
